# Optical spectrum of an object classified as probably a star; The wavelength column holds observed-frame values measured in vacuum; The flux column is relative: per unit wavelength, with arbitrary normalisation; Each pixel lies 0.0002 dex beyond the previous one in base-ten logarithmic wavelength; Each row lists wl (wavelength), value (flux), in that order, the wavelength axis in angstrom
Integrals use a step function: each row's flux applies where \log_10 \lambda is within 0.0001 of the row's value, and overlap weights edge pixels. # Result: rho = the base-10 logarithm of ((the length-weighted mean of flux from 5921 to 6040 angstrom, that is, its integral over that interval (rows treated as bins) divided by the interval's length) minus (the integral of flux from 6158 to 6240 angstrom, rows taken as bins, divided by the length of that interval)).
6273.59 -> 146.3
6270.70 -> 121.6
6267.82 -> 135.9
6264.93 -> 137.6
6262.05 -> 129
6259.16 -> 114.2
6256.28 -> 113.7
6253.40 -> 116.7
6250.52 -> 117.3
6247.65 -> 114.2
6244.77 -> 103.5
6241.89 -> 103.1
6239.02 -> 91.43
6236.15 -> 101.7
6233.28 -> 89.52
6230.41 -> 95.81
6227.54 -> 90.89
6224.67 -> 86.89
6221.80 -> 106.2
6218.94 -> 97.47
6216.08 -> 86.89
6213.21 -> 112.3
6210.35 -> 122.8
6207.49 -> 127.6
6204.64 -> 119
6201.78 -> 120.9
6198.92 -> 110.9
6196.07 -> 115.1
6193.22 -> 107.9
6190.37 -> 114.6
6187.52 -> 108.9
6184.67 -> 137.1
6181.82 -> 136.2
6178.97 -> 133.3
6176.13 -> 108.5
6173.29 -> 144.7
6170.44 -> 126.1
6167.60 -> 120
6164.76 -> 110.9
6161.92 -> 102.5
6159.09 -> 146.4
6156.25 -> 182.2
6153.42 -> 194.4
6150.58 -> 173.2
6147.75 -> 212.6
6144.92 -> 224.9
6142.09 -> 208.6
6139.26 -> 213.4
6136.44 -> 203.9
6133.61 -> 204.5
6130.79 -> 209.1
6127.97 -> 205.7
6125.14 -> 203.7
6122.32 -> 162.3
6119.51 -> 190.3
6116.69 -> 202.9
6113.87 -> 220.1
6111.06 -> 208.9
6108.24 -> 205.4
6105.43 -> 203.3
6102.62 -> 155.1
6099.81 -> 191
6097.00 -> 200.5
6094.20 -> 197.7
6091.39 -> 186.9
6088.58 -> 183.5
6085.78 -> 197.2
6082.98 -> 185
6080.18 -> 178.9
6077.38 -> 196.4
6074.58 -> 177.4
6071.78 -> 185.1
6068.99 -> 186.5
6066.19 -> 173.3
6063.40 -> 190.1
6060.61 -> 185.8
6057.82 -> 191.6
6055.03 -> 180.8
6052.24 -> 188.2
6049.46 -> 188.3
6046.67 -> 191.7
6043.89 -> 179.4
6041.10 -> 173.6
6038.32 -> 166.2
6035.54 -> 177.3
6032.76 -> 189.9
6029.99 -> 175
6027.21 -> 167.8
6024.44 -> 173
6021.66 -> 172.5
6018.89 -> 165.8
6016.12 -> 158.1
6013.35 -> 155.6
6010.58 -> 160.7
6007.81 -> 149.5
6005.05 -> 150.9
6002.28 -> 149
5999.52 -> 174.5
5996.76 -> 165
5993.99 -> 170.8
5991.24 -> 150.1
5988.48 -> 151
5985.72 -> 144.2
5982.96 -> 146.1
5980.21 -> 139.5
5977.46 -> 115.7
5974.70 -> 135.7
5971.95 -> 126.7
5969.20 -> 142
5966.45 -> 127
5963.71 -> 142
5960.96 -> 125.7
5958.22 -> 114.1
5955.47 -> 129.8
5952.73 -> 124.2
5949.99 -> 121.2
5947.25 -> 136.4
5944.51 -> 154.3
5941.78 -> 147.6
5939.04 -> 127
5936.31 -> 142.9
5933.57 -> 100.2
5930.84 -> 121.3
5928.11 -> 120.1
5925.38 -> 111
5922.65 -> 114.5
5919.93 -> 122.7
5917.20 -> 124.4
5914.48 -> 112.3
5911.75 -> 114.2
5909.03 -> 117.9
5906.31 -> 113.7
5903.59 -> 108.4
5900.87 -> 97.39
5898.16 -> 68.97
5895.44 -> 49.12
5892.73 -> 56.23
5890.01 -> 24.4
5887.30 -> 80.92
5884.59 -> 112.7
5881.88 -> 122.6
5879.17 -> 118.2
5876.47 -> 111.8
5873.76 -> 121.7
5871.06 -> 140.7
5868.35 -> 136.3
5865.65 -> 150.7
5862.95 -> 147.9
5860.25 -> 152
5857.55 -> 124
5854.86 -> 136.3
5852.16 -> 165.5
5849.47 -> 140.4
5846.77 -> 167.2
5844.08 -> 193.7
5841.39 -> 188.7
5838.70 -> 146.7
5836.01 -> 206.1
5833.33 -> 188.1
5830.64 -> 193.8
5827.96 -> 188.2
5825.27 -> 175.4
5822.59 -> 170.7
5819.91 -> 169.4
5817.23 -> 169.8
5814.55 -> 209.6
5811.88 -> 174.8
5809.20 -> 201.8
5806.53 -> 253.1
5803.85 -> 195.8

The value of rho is 1.5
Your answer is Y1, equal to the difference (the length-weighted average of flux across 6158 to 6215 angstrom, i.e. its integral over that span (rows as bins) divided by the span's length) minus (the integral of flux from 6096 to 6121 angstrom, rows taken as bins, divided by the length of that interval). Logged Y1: -76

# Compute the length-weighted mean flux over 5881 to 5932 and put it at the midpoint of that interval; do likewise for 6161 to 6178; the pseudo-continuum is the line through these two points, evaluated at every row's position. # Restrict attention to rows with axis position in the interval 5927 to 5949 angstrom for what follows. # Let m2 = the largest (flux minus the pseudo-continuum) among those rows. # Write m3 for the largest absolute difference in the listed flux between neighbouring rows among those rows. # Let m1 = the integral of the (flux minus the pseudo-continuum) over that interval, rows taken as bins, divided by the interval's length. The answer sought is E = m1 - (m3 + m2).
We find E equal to -65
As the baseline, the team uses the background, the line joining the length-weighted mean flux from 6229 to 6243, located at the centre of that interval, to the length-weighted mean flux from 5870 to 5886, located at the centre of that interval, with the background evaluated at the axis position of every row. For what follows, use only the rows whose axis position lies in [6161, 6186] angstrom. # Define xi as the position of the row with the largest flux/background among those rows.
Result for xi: 6173.29 angstrom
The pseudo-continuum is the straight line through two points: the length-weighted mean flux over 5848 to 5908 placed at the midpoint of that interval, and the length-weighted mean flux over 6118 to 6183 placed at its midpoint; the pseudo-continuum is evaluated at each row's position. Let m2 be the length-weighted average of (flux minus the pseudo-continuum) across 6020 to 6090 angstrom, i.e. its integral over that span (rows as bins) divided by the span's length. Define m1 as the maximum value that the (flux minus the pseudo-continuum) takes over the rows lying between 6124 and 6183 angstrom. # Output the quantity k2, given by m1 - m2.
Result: 24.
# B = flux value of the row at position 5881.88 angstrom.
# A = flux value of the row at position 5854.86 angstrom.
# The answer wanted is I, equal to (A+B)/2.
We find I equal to 129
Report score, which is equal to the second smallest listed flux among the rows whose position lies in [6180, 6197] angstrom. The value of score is 108.9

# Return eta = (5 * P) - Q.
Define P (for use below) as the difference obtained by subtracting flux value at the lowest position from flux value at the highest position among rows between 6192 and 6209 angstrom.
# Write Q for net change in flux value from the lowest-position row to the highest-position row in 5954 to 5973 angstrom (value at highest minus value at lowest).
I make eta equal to 102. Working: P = 20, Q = -3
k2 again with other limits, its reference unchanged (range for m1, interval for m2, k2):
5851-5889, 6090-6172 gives 40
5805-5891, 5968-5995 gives 148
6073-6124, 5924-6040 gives 46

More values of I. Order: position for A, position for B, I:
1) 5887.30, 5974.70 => 108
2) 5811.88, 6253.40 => 146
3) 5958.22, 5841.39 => 151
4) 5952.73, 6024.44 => 149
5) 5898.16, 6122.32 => 116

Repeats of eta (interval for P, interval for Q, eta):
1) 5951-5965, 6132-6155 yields 99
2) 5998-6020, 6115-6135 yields -45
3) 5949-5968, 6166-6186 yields 12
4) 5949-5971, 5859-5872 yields 115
